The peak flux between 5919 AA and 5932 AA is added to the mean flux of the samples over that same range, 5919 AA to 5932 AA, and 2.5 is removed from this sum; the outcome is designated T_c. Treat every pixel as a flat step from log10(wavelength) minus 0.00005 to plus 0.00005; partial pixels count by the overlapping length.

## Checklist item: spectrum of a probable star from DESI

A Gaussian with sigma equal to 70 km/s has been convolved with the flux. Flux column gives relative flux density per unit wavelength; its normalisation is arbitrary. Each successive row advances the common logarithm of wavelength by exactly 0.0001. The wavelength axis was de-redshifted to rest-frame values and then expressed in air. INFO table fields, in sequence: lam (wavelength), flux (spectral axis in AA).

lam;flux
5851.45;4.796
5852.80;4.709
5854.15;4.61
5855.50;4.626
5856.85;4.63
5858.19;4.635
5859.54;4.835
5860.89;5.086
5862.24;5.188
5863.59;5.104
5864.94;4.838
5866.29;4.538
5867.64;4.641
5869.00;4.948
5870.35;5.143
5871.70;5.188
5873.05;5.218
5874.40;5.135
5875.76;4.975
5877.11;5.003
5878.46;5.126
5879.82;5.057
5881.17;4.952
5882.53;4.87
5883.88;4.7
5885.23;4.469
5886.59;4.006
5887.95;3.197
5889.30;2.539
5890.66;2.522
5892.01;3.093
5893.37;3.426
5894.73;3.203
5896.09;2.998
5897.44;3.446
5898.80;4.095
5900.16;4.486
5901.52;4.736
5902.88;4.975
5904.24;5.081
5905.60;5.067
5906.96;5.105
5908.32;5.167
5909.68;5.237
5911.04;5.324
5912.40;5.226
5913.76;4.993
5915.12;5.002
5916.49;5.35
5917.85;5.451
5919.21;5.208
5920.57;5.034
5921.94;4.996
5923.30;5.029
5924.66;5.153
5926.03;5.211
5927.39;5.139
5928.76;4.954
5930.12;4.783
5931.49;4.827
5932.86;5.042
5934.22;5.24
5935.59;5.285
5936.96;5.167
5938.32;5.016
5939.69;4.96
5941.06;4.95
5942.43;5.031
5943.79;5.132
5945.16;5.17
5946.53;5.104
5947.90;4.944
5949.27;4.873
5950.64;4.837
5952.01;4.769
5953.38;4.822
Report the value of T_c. 7.7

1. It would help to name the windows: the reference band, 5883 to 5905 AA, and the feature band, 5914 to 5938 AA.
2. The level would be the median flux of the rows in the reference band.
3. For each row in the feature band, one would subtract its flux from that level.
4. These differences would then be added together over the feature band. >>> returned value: -24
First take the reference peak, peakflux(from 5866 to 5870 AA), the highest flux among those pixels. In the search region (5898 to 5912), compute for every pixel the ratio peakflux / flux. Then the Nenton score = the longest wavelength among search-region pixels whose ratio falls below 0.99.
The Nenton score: 5911.04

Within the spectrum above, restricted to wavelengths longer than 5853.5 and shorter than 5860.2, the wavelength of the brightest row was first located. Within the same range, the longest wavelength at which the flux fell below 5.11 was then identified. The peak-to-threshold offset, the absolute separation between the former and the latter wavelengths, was 0.0 AA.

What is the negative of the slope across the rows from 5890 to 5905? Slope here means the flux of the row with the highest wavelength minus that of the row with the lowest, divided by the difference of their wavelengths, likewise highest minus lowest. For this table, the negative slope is -0.188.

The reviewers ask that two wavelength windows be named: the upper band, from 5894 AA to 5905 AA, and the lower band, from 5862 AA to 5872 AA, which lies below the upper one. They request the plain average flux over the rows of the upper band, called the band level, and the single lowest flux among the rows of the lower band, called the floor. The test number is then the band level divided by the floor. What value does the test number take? 0.91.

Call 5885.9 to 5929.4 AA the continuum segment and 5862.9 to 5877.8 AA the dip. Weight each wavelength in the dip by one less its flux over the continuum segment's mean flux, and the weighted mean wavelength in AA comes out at 5871.2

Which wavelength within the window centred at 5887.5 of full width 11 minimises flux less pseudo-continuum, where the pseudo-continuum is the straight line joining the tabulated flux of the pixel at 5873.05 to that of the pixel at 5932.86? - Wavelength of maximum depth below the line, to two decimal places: 5890.66 AA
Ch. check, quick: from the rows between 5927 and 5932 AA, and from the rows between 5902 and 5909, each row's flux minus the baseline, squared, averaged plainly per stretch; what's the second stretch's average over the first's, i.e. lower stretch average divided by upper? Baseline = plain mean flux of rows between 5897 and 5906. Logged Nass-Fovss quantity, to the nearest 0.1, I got 1.8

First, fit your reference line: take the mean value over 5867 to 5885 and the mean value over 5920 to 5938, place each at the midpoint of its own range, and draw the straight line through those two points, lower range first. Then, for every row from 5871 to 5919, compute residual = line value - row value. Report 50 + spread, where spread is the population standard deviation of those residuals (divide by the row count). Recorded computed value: 50.9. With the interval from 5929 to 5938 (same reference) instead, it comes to 50.2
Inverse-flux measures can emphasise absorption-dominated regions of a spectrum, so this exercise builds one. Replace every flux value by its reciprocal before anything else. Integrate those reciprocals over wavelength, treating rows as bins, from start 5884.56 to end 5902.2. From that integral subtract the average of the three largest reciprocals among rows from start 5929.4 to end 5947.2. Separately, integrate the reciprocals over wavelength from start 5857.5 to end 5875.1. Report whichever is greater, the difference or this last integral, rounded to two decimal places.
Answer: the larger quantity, 4.96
